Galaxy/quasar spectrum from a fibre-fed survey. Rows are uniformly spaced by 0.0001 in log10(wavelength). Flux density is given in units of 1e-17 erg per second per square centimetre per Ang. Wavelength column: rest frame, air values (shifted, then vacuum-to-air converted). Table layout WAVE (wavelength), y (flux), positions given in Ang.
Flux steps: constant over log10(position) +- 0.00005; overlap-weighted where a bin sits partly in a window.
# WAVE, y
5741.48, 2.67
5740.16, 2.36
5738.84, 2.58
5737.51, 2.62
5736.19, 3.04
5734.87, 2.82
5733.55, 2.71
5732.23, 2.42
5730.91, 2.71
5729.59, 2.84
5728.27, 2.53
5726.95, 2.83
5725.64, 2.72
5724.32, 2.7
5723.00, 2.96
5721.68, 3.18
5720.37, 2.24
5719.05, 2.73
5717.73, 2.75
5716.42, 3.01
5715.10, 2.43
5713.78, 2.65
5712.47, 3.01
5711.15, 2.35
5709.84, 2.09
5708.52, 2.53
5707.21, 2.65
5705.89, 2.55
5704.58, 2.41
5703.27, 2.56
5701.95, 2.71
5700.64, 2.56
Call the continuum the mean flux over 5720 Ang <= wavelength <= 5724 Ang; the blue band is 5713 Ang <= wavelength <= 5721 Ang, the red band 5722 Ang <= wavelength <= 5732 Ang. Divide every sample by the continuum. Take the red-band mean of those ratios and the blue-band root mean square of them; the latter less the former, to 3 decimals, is -0.039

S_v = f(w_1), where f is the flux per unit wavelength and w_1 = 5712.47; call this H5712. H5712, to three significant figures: 3.01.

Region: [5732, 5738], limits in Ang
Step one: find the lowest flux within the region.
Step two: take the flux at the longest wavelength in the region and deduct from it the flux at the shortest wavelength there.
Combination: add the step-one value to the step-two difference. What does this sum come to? 2.6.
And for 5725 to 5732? 2.5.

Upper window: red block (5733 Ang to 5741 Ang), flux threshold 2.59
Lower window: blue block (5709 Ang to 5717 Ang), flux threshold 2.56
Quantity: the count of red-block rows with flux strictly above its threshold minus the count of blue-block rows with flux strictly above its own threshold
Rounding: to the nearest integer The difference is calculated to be 1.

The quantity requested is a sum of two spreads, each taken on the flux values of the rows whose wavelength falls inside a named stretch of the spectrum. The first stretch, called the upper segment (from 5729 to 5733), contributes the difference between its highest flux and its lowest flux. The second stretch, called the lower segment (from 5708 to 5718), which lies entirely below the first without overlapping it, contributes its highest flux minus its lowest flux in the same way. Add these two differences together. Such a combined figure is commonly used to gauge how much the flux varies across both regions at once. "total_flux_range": 1.34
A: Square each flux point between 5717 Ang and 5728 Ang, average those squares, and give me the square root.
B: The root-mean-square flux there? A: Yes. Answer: 2.77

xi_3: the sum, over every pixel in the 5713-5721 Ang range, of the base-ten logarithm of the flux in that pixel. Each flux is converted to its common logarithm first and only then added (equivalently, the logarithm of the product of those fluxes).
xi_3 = 2.51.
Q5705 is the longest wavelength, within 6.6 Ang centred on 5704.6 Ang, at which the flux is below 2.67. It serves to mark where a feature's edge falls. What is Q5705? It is 5707.21 Ang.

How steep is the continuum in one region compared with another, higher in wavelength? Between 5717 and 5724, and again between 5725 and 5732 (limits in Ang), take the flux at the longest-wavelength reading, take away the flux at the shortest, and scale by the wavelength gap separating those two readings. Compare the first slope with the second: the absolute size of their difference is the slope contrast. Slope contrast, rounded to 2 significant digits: 0.042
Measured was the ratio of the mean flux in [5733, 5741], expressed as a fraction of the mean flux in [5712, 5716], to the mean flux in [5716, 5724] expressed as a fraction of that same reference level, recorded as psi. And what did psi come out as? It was 0.96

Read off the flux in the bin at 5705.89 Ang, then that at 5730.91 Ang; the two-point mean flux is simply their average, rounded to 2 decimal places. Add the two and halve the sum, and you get 2.63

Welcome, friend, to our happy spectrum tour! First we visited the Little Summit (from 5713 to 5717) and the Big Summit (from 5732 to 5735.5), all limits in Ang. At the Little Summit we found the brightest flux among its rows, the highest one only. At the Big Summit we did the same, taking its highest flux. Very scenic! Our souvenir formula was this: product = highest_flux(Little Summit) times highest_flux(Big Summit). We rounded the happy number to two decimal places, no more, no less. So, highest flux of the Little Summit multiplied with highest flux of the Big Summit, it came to 8.49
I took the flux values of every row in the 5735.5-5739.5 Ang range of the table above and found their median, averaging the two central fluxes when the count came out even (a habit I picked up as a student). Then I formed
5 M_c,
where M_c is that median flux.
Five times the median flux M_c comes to 13.1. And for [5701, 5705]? 12.8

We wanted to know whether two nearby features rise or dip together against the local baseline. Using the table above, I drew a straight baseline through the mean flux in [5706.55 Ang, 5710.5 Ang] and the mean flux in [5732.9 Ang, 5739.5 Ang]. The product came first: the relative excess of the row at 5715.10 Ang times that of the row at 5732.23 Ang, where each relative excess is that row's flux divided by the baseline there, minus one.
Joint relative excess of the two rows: 0.0030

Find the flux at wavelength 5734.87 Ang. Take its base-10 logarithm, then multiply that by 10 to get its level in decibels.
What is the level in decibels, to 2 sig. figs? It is 4.5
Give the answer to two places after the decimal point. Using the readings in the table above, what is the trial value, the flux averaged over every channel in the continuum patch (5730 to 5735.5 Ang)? 2.67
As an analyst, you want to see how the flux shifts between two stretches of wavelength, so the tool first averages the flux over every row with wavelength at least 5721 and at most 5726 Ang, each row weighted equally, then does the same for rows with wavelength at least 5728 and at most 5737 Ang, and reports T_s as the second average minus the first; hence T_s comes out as -0.17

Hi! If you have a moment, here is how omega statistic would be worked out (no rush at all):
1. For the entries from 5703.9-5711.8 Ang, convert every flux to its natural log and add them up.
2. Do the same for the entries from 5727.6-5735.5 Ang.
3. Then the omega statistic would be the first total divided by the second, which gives 0.90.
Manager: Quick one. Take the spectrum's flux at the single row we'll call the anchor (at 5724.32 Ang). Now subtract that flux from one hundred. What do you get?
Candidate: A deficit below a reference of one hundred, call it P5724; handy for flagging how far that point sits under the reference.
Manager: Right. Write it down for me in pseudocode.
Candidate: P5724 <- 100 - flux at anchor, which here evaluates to 97.3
